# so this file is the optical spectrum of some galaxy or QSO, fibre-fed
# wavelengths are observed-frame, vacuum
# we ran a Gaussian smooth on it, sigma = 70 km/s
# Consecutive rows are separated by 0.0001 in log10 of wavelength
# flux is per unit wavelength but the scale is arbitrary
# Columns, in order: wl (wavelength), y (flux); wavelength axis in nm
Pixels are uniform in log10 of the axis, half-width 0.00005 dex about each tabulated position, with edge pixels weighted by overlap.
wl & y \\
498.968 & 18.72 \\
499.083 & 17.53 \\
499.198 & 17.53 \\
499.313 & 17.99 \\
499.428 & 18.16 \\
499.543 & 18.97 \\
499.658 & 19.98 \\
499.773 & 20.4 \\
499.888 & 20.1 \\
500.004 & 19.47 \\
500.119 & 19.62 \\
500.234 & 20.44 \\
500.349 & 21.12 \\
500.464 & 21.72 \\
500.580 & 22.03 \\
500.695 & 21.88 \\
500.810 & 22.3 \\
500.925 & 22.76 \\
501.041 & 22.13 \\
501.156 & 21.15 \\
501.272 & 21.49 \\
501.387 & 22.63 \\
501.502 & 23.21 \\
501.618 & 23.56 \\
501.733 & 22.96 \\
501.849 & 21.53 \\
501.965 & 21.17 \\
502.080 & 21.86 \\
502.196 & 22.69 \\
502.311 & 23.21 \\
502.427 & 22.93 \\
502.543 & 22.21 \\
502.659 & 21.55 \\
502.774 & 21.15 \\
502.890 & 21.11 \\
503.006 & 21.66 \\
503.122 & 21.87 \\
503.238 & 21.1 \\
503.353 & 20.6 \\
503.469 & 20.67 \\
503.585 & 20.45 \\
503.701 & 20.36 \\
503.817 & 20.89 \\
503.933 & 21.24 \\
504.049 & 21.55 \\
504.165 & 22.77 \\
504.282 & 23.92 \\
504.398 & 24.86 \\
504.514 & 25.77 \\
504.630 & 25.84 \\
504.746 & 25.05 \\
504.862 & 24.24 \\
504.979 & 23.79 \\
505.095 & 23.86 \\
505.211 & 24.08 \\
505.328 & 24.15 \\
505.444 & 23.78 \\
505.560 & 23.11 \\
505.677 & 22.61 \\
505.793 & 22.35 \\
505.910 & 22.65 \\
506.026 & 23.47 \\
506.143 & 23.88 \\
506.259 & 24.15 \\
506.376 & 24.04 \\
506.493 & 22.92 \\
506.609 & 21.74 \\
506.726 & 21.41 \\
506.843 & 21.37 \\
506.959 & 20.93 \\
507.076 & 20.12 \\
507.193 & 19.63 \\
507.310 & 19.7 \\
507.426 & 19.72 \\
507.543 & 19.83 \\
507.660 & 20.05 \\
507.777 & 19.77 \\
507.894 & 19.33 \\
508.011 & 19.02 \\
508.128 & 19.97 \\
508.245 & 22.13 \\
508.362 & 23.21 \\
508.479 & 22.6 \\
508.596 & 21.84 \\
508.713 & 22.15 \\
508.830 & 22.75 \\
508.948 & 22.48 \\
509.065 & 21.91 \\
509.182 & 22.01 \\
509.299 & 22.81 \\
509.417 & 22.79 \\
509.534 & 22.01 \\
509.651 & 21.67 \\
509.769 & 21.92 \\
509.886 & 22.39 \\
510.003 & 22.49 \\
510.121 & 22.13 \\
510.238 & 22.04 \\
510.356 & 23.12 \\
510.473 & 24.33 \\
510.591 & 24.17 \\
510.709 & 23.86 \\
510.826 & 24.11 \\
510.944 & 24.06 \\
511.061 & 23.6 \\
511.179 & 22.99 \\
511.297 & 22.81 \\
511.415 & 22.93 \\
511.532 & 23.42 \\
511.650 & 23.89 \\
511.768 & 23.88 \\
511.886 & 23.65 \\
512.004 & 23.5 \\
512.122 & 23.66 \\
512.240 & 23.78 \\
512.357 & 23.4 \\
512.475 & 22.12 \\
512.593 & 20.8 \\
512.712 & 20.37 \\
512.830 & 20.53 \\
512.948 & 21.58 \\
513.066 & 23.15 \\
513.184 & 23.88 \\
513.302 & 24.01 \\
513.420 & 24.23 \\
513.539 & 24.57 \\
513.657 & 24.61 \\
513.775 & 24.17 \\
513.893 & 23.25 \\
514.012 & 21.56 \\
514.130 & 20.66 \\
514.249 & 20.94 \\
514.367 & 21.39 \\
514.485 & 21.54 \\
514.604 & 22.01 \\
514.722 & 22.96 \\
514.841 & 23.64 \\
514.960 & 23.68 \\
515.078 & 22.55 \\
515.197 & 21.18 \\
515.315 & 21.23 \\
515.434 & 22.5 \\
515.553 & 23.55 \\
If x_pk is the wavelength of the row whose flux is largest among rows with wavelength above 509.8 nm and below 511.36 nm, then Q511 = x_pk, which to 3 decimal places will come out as 510.473 nm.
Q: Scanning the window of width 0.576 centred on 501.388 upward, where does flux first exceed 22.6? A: 501.387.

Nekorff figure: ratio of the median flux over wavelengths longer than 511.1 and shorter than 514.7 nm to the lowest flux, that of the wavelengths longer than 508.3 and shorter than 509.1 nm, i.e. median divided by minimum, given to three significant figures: 1.06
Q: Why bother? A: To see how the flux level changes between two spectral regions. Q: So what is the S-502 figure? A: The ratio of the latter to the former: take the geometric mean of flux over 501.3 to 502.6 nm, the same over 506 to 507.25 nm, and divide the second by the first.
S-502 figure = 0.98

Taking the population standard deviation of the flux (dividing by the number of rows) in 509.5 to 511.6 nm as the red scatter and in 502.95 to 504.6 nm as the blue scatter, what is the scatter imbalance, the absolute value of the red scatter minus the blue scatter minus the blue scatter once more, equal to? 2.5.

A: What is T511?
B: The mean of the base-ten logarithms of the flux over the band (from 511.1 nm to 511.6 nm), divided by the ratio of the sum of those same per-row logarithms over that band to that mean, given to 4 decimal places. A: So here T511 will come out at 0.3406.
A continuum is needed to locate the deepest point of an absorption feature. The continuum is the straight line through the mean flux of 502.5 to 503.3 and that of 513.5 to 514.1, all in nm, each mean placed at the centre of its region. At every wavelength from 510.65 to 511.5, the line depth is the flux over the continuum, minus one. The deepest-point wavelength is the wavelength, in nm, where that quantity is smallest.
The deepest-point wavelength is 511.297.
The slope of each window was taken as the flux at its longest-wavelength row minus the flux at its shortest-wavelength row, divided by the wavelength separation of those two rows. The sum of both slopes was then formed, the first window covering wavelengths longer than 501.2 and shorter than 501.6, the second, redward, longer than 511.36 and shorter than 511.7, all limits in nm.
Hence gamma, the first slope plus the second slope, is 12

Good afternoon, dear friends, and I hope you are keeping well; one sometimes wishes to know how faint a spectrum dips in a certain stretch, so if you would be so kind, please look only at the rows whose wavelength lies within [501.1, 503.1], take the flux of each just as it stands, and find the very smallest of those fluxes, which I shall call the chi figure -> 21.11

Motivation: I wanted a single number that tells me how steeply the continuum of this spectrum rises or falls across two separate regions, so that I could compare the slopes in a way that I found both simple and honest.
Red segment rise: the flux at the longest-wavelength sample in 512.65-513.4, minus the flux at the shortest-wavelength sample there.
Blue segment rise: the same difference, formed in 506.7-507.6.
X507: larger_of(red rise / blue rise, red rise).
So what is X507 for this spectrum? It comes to 3.6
